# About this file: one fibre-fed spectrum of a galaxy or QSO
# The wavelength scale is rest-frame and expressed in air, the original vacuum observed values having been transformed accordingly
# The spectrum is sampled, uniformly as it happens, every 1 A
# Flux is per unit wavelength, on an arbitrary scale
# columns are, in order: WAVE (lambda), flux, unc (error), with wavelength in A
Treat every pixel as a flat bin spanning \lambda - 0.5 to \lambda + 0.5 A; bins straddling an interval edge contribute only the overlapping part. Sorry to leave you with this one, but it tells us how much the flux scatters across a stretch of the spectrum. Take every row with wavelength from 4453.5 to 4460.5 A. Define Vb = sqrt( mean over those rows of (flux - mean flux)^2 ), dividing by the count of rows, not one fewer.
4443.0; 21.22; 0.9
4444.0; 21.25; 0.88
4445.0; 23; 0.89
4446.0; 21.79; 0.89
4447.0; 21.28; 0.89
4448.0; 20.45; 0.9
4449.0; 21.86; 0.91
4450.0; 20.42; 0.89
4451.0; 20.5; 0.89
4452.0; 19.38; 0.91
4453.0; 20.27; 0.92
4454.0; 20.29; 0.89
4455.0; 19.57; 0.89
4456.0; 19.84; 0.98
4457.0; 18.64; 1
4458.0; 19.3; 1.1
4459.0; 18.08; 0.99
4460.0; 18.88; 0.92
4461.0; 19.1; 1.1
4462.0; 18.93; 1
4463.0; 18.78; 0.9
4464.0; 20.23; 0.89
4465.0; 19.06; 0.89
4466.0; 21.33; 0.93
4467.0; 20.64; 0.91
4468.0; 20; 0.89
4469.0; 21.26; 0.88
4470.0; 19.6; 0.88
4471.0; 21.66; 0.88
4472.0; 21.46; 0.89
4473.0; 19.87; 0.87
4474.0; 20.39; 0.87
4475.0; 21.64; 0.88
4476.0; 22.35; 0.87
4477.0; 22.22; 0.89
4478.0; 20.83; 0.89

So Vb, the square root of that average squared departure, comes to 0.70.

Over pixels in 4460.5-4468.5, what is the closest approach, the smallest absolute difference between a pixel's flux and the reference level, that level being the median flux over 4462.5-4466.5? 0.4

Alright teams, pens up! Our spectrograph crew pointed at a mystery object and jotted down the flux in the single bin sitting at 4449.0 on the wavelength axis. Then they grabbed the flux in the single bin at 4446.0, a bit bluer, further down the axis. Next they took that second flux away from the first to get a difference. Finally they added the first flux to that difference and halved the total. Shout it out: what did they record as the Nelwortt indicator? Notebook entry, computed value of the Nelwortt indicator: 11.0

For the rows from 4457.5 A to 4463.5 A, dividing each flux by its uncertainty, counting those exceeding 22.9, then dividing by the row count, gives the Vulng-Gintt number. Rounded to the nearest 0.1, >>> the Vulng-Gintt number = 0.0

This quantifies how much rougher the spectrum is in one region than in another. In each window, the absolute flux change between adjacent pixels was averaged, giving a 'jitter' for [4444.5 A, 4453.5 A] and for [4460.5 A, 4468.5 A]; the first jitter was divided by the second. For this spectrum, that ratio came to 1.00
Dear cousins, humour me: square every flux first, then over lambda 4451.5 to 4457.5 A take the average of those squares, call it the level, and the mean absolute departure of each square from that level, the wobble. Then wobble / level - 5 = -4.95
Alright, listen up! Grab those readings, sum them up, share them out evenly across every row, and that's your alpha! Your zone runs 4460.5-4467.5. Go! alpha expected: 19.7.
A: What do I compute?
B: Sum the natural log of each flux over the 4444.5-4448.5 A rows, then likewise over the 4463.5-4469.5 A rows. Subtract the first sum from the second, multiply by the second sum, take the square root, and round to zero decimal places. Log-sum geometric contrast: 10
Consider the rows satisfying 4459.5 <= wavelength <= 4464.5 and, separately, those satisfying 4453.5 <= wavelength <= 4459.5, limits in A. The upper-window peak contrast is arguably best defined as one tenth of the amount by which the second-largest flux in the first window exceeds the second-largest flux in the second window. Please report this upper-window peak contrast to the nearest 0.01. -0.07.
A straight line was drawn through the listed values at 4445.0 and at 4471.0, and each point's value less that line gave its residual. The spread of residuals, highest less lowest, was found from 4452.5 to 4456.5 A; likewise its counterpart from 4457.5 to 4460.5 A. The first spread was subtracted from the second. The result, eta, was 0.50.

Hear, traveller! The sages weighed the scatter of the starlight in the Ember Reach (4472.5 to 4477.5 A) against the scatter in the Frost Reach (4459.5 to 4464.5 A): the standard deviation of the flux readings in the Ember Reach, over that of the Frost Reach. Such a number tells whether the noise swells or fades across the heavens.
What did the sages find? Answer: 1.9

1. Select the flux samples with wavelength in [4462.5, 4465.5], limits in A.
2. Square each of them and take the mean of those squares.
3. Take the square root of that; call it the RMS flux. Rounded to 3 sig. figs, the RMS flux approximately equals 19.4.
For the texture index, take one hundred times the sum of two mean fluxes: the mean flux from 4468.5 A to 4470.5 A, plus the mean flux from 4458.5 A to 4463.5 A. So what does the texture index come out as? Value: 3918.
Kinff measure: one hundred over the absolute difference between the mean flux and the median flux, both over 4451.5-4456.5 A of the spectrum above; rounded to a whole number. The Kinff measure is 3333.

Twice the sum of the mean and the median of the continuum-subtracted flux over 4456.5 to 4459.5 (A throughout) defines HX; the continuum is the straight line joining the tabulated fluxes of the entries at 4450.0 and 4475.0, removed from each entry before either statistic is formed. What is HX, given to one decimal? -8.5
